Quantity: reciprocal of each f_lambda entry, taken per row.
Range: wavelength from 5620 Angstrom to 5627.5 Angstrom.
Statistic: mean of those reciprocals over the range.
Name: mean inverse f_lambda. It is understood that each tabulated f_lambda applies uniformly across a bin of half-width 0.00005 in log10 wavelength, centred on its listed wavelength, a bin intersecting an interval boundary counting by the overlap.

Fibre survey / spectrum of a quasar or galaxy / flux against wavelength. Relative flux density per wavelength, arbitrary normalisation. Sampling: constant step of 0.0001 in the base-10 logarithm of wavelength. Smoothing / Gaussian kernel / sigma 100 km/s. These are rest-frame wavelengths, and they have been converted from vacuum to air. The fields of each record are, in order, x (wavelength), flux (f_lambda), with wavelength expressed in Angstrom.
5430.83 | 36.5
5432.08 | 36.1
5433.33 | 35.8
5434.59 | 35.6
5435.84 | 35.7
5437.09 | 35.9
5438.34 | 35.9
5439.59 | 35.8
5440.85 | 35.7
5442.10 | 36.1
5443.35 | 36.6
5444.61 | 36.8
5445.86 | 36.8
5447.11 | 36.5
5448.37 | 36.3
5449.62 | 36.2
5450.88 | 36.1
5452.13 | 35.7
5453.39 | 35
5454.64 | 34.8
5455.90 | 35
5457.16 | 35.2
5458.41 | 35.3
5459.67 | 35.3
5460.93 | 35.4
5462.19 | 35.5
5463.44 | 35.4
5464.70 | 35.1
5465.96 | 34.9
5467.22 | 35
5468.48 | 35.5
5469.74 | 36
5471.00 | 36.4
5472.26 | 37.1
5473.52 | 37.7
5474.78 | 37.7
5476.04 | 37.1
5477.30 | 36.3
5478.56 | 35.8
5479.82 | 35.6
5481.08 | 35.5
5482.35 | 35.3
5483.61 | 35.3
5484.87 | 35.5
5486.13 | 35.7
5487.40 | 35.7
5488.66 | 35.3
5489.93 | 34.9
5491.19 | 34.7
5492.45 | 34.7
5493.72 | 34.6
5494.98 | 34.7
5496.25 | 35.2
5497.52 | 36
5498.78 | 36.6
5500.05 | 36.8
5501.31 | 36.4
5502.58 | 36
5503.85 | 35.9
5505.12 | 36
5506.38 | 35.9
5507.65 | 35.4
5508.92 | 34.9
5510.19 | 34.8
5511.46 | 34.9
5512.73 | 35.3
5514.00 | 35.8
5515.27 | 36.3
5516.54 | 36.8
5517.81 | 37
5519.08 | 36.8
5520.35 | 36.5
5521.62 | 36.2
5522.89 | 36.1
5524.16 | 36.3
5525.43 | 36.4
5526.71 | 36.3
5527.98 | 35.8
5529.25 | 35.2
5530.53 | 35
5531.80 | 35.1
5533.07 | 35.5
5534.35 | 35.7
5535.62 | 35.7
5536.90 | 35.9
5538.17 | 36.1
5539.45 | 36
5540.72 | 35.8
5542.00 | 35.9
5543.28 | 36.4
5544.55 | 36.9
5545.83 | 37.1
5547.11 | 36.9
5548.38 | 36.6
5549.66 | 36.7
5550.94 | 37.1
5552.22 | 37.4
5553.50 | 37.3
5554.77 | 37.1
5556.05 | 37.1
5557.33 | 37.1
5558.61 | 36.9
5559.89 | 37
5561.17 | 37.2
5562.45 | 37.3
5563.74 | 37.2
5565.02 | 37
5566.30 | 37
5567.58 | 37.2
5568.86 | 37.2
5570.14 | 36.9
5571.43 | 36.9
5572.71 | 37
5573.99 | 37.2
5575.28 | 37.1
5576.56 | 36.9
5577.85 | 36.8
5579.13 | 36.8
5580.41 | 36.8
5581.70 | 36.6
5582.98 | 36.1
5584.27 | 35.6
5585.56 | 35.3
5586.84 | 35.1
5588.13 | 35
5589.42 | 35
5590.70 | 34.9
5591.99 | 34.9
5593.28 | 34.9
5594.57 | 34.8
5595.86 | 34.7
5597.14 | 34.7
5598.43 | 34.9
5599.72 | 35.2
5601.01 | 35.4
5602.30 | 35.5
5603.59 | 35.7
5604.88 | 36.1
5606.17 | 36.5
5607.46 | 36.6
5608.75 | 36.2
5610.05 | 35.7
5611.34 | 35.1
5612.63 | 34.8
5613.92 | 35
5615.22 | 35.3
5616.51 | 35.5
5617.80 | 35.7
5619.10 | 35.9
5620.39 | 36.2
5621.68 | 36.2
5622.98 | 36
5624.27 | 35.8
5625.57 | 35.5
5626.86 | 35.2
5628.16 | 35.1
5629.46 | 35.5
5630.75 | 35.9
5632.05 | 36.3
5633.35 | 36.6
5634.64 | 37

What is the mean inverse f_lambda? 0.0279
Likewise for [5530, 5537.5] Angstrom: 0.0282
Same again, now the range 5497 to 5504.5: 0.0276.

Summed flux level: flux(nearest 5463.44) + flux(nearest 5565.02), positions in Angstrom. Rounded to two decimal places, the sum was 72.40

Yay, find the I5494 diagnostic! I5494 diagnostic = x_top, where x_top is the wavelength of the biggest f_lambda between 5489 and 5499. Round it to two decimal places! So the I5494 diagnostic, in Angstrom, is 5498.78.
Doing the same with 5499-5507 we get 5500.05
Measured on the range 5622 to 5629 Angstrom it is 5622.98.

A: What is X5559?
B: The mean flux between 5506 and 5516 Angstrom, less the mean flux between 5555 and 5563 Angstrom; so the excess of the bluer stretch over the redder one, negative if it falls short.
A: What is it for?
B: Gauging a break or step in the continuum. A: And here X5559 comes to -1.7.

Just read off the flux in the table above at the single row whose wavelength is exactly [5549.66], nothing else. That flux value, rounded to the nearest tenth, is 36.7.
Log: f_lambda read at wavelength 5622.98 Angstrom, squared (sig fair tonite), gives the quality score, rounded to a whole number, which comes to 1296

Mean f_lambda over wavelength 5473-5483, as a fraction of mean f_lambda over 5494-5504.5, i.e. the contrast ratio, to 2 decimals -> 1.01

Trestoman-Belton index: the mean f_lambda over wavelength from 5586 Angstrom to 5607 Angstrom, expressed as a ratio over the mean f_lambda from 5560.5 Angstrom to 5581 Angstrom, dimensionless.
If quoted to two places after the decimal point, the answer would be 0.95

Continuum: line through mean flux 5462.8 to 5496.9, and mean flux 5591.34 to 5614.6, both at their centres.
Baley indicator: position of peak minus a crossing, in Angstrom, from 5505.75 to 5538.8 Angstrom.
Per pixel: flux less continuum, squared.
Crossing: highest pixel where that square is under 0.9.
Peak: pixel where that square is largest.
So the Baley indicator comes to -20.4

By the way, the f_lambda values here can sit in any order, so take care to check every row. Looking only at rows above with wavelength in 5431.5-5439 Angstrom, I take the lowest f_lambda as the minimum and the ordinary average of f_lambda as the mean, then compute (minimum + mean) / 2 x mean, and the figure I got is 1280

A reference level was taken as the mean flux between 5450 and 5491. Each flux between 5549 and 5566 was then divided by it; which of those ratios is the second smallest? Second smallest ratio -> 1.034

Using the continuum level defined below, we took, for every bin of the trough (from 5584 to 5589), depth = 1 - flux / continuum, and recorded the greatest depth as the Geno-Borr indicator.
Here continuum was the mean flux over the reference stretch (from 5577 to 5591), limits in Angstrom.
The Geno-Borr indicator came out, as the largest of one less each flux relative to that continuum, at 0.02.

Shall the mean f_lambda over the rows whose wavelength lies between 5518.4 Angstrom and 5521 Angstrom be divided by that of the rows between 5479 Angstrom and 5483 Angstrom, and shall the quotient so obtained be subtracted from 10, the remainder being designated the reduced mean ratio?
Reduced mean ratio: 8.97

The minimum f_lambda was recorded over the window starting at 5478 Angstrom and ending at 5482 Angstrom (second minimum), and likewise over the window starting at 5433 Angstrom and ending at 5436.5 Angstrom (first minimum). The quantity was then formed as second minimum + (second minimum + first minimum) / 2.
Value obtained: 71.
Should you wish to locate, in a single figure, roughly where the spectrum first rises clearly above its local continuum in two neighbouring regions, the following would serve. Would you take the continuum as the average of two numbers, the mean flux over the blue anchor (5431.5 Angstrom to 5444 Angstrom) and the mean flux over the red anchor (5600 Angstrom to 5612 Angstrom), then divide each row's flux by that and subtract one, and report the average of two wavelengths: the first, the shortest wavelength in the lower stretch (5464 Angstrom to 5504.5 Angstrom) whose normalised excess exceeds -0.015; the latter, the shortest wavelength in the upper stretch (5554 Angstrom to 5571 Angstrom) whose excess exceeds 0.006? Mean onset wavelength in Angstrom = 5511.6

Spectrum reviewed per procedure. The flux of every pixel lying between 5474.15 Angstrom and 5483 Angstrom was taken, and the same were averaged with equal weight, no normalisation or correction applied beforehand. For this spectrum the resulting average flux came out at 36.19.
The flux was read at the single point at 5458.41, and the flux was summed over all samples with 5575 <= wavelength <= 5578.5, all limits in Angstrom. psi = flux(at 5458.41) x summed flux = 3911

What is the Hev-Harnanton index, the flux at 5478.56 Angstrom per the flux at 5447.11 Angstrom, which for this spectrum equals 0.98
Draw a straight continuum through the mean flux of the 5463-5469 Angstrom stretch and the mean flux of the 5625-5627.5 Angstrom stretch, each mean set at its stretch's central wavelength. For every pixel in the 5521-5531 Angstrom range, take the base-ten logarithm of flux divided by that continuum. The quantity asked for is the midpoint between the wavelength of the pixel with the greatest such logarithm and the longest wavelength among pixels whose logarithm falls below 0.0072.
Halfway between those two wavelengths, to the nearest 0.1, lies 5528.0 Angstrom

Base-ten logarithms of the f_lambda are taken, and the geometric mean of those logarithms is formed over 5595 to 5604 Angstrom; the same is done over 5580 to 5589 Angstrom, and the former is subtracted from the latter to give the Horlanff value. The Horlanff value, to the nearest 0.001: 0.008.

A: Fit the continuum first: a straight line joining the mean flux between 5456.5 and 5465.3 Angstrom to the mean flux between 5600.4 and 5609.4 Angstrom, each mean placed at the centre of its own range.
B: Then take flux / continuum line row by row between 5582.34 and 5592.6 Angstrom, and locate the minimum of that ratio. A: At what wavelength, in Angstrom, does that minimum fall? 5591.99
